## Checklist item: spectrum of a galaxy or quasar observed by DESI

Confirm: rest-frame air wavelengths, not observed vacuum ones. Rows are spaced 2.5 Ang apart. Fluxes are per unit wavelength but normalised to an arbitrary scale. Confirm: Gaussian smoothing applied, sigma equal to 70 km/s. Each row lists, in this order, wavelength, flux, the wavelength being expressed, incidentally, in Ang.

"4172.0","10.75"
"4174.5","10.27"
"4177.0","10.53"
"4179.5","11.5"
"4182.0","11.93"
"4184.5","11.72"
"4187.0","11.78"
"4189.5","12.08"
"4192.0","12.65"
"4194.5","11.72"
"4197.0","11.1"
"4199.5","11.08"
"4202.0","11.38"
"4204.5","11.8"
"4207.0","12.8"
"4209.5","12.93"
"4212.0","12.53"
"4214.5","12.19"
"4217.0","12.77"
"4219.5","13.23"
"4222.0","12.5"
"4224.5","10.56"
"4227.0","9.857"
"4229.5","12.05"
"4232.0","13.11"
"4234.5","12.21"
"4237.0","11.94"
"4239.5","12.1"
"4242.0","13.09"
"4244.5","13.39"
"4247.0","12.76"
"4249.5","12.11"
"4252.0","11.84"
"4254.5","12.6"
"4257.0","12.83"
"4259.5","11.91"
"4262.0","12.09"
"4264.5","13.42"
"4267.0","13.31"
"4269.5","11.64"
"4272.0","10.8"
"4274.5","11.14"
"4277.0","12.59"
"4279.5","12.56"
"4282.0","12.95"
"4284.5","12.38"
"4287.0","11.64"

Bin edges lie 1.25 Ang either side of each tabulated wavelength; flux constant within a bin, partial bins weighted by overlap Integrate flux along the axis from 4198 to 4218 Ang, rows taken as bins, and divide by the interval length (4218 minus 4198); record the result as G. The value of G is 12.2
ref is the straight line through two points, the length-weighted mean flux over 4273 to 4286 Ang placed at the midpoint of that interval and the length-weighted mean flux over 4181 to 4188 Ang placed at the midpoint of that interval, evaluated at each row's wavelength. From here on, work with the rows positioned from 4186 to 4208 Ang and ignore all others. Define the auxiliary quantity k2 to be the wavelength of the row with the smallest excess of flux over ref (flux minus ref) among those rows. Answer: 4199.5 Ang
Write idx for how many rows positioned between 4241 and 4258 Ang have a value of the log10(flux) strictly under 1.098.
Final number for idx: 2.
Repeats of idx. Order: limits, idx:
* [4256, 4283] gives 5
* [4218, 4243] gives 7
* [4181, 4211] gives 9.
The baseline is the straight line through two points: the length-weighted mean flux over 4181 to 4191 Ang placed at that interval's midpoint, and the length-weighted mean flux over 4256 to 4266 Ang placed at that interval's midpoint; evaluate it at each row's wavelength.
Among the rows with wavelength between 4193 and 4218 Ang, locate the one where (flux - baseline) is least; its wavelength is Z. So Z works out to 4199.5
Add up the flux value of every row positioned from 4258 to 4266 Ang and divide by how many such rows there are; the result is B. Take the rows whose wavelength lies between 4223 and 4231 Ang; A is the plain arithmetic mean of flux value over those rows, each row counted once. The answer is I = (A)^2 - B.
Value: 105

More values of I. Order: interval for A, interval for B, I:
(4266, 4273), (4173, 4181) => 131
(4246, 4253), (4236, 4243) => 137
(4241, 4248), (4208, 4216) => 159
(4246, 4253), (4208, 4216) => 137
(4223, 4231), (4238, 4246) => 104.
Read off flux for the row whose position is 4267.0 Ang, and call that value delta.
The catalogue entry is 13.31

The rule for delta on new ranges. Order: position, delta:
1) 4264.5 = 13.42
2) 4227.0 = 9.857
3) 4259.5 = 11.91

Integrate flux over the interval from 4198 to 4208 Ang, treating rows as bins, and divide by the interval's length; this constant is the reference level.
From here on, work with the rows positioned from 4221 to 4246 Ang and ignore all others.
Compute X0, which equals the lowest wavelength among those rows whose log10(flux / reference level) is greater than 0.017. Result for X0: 4222.0 Ang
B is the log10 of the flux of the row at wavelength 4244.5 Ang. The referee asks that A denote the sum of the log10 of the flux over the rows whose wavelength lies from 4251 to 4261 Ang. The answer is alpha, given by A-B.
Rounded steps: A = 4.36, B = 1.13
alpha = 3.23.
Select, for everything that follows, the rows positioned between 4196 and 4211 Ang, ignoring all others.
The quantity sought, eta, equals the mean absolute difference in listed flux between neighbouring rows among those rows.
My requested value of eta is 0.4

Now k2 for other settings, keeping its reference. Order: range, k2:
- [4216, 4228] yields 4227.0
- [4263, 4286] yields 4272.0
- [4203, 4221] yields 4204.5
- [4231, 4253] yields 4252.0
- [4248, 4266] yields 4252.0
